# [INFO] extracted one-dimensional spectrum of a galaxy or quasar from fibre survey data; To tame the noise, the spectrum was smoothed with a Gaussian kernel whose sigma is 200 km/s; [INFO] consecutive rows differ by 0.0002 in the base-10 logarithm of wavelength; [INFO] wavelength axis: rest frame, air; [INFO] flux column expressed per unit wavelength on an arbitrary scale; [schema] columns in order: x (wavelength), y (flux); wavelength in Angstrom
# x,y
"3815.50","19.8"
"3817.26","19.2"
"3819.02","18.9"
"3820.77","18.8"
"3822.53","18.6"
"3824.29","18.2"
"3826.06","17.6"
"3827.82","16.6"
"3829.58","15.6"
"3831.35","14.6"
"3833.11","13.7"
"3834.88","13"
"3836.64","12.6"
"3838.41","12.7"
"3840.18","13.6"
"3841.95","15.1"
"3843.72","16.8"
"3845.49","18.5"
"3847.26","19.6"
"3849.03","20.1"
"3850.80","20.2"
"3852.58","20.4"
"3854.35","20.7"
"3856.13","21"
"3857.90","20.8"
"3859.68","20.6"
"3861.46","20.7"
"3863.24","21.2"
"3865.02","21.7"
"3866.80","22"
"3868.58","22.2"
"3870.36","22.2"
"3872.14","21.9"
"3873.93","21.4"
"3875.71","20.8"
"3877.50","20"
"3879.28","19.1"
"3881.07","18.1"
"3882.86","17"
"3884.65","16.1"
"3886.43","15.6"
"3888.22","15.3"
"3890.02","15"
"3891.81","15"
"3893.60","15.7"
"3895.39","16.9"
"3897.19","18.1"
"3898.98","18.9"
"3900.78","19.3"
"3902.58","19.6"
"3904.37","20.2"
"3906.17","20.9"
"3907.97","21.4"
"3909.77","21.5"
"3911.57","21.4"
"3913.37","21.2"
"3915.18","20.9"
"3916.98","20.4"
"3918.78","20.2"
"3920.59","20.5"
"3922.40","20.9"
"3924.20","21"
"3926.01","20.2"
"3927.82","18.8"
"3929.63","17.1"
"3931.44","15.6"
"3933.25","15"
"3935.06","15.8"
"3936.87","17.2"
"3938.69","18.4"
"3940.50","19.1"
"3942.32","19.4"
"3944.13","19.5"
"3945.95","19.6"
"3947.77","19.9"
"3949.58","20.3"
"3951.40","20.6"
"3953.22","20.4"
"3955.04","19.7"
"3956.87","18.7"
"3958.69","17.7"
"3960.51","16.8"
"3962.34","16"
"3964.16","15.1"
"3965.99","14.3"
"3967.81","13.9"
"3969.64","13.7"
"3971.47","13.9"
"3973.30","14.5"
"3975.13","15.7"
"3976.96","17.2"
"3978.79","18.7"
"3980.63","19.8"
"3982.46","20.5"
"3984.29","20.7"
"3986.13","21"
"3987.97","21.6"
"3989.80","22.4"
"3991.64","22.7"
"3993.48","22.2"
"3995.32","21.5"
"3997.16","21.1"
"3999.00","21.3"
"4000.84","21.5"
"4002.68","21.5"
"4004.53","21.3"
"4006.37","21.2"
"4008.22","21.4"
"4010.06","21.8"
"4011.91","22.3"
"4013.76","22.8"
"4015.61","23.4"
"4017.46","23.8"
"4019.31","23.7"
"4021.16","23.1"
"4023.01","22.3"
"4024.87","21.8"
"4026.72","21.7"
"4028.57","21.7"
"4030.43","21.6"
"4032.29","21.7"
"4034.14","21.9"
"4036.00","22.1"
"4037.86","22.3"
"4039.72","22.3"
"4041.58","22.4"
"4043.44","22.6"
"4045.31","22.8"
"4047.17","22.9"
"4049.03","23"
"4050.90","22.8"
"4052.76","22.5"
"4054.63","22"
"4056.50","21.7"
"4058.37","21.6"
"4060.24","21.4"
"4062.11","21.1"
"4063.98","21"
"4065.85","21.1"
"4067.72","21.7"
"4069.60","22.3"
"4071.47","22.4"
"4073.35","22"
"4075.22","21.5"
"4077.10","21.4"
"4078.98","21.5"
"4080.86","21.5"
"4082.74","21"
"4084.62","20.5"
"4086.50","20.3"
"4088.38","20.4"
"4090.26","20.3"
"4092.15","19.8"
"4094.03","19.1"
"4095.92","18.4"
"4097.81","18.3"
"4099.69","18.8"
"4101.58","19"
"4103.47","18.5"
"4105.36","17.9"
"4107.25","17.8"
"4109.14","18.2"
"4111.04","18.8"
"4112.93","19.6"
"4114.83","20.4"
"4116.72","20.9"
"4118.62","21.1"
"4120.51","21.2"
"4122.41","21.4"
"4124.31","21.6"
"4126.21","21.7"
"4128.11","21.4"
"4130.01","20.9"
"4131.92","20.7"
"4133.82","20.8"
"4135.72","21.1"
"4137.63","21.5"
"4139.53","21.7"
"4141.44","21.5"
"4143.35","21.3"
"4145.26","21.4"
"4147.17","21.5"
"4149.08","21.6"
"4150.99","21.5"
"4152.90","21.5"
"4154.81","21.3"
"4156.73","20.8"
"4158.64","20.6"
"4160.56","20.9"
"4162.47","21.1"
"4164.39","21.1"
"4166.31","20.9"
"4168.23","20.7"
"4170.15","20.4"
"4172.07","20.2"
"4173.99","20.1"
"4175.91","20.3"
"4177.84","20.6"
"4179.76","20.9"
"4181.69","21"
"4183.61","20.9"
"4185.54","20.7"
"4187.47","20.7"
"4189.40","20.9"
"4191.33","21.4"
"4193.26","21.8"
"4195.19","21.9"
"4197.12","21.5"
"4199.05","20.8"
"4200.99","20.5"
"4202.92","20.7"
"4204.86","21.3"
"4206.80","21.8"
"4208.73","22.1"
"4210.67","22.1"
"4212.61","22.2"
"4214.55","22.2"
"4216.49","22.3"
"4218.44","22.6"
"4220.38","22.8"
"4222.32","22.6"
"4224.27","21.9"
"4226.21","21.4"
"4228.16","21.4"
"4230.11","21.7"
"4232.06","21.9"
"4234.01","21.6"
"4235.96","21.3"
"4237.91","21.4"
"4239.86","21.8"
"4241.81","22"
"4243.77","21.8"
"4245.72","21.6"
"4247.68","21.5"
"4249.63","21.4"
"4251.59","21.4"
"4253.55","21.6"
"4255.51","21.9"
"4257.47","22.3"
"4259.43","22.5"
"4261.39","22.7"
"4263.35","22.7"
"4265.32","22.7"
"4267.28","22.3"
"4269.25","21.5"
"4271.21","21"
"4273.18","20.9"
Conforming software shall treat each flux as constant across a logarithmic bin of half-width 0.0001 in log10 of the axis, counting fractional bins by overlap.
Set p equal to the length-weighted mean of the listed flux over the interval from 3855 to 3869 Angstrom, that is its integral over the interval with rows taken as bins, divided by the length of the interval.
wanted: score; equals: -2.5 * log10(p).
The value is -3.32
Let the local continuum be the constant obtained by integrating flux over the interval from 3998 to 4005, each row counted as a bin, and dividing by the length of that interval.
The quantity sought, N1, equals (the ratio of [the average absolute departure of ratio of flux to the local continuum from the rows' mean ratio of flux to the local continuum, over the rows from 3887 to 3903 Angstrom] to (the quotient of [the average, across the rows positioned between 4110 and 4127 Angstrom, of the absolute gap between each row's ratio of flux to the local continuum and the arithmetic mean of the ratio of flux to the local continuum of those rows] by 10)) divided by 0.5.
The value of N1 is 44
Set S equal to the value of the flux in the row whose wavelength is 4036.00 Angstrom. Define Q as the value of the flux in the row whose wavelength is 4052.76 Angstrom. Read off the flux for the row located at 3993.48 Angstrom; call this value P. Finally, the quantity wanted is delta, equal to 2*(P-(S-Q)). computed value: 45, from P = 22.2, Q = 22.5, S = 22.1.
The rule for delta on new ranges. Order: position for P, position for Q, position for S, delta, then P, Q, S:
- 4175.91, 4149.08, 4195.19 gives 40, 20.3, 21.6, 21.9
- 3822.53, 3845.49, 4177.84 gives 33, 18.6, 18.5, 20.6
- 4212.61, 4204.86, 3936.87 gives 53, 22.2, 21.3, 17.2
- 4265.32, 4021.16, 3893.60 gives 60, 22.7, 23.1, 15.7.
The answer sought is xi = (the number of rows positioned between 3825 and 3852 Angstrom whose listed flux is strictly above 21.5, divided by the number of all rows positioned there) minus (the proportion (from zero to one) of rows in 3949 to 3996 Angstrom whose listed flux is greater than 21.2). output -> -0.19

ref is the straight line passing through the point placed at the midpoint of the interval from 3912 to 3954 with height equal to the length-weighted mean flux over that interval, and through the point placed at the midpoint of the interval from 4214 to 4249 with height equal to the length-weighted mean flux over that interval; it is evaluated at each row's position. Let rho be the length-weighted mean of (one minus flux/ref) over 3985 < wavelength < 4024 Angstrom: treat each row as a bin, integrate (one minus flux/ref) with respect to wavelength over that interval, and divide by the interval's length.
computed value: -0.11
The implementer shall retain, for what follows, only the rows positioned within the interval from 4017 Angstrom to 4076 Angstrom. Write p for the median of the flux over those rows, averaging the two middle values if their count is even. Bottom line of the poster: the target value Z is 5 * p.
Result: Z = 110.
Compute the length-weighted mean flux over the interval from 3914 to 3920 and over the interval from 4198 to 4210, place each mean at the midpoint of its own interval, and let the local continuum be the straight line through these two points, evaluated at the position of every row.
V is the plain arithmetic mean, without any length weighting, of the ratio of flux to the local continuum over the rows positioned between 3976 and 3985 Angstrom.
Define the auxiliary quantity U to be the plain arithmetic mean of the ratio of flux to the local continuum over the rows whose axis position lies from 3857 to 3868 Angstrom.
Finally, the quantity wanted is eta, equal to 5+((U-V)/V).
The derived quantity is 5.11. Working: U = 1.04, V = 0.94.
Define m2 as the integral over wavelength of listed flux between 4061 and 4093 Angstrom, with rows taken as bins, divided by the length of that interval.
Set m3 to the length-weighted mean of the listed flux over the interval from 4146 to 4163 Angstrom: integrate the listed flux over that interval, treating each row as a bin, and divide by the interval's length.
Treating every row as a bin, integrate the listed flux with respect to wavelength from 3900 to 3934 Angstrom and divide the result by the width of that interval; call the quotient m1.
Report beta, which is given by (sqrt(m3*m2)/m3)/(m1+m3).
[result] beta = 0.0243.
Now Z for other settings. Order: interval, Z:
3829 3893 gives 97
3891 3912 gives 97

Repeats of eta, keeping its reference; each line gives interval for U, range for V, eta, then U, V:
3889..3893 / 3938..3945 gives 4.79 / 0.73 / 0.93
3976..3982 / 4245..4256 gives 4.89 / 0.90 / 1.01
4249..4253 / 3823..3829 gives 5.16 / 1.00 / 0.86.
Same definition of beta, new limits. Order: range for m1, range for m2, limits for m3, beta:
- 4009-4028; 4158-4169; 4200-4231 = 0.0220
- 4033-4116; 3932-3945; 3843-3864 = 0.0229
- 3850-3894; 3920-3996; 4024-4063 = 0.0220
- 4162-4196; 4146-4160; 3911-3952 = 0.0262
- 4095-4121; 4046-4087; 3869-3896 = 0.0294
